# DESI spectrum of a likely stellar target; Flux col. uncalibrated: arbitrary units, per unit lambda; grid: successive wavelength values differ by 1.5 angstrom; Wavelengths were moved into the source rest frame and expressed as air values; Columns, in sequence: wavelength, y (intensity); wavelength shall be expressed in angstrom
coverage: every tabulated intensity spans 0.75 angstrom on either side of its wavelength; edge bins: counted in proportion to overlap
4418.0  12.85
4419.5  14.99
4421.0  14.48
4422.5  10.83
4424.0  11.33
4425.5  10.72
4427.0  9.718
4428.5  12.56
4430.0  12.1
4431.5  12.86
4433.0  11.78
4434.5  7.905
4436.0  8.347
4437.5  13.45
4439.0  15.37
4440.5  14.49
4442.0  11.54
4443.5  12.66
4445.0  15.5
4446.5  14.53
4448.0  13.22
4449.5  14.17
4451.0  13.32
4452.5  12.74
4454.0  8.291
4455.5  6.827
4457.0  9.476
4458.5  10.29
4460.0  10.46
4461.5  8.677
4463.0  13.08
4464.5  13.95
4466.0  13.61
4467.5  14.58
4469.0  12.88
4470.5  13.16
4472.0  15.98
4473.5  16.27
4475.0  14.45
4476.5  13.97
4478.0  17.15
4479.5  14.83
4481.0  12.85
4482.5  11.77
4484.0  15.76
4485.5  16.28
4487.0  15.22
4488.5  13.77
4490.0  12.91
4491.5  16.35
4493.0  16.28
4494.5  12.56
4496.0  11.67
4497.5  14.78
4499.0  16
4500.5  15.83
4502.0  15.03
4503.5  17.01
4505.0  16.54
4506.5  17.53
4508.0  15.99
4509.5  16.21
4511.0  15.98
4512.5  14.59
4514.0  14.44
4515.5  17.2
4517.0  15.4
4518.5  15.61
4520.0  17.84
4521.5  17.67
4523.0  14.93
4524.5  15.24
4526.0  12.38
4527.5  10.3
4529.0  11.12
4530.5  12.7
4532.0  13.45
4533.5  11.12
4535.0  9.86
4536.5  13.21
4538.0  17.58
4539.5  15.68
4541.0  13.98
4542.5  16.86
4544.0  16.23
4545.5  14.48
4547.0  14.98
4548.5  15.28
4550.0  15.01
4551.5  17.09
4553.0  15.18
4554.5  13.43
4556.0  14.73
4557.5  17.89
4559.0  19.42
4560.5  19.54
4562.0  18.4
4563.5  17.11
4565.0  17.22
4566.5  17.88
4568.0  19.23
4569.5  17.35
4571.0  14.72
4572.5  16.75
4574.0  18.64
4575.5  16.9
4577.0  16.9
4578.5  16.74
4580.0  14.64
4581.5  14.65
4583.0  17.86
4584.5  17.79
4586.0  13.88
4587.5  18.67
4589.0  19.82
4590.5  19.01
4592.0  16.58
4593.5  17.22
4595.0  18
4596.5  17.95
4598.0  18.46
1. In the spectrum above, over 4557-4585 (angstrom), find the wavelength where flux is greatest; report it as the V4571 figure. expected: 4560.5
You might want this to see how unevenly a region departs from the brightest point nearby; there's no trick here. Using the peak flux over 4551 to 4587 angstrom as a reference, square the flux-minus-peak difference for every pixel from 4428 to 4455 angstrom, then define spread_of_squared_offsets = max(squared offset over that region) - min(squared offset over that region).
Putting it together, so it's 119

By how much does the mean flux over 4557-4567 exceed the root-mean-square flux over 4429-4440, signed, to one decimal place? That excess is 6.3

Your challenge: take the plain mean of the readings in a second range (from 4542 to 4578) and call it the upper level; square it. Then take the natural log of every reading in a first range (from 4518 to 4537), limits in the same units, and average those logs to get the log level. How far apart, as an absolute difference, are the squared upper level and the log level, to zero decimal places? 277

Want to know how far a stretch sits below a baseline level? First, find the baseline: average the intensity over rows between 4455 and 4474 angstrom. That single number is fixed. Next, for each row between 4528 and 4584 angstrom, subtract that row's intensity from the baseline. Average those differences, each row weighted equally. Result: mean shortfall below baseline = -3.5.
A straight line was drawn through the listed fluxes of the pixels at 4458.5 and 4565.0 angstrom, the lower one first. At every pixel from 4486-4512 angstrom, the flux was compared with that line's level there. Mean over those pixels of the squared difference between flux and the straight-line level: 7.5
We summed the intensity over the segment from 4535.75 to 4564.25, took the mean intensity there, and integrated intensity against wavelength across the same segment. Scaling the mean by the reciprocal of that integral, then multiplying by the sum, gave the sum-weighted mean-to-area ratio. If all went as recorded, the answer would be 10.7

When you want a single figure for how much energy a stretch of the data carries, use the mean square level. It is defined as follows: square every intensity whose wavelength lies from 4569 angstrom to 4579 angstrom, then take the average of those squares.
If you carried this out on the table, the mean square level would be 285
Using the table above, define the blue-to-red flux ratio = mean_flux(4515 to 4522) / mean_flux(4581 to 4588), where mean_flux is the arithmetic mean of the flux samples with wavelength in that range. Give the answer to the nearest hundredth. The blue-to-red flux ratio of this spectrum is 1.01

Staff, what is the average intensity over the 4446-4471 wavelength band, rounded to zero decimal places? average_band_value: 12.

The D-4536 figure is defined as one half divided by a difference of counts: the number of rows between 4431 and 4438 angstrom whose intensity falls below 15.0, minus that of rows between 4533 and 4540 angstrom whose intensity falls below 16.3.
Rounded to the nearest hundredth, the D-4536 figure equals 0.50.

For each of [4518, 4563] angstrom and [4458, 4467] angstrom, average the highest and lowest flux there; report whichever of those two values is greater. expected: 14.7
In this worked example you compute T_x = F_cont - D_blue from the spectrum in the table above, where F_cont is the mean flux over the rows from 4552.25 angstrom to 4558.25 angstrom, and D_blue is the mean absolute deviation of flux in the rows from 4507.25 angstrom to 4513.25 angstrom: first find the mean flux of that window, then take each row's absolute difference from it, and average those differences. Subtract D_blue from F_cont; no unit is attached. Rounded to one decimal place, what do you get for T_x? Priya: 14.8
